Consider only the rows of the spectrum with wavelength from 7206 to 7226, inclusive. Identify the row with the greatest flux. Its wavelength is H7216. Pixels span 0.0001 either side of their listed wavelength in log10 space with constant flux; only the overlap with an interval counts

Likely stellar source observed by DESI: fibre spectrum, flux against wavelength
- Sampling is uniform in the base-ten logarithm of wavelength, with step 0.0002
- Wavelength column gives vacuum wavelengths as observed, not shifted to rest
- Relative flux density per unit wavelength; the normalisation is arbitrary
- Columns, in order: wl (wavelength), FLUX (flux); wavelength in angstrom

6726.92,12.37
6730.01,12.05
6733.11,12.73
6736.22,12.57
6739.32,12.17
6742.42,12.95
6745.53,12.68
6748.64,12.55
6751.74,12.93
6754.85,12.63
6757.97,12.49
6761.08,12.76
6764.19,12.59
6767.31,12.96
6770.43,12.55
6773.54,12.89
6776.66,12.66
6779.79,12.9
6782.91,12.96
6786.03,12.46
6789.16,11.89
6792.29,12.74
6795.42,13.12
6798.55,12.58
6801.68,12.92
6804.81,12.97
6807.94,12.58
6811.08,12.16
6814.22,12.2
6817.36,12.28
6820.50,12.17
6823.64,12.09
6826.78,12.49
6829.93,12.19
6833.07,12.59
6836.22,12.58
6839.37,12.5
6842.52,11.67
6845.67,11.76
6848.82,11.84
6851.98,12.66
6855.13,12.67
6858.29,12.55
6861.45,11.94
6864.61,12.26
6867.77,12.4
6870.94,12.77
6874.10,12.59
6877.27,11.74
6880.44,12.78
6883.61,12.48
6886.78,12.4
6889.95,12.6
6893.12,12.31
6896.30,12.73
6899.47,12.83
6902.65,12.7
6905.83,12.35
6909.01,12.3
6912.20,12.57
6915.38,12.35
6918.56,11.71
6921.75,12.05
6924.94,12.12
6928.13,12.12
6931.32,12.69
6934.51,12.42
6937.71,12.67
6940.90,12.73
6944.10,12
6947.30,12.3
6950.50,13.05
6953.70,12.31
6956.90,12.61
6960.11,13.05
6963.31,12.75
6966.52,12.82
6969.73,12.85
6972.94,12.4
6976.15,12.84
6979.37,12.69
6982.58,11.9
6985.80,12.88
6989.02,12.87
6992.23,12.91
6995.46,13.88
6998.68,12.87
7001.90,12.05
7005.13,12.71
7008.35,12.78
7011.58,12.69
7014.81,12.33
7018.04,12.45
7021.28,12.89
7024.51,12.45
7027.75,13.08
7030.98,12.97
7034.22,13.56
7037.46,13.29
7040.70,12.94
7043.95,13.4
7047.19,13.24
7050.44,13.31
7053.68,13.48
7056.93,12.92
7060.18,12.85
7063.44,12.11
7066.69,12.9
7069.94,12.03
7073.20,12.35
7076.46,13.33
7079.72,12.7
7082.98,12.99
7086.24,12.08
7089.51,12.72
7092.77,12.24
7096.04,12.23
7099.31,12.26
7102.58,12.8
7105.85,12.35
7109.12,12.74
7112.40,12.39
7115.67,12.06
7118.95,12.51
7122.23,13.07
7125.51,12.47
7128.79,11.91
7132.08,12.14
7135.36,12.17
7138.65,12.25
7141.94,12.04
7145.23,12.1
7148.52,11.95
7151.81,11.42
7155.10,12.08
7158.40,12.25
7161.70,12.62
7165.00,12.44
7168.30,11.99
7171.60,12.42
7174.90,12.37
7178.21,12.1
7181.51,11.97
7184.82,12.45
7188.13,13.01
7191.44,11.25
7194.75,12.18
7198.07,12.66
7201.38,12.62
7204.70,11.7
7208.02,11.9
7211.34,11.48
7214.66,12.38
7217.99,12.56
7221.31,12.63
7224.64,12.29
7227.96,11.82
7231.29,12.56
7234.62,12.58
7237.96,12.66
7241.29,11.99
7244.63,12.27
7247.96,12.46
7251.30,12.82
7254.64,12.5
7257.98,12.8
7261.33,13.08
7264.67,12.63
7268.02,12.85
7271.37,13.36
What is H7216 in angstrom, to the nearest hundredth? 7221.31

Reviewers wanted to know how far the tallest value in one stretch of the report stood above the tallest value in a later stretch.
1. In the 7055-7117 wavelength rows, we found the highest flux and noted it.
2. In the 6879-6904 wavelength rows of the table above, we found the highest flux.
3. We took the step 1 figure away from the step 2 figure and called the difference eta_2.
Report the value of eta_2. -0.5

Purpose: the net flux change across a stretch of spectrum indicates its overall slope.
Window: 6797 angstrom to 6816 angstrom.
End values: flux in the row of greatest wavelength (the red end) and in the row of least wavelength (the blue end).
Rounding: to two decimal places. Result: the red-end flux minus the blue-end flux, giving -0.38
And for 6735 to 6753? 0.36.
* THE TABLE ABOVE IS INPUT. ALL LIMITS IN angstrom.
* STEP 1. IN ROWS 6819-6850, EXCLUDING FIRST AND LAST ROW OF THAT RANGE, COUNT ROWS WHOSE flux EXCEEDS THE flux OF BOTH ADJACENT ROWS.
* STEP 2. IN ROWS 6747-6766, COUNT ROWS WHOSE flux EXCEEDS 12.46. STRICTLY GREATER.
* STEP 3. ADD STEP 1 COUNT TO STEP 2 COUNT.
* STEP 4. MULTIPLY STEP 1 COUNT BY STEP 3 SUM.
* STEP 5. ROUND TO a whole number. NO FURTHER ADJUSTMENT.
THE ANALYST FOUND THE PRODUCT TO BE 16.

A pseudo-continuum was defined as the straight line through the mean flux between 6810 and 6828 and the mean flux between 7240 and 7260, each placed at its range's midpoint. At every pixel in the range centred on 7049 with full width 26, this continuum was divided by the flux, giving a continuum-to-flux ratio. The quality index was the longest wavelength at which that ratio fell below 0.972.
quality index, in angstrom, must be 7060.18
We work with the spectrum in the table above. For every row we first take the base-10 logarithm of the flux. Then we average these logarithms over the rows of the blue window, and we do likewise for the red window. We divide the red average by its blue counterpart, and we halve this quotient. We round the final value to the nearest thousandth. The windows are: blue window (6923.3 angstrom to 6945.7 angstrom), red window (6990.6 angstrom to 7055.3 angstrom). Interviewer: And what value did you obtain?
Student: 0.509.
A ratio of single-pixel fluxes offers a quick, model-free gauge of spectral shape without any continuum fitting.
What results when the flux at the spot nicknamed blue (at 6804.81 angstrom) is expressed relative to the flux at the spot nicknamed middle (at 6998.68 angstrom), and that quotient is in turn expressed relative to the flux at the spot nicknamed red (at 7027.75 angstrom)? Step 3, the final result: 0.077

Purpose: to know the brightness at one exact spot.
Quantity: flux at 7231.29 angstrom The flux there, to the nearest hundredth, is 12.56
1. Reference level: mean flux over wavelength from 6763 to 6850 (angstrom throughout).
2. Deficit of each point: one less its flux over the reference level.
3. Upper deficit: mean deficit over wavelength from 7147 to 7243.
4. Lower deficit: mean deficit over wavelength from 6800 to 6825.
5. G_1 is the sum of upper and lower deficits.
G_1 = 0.025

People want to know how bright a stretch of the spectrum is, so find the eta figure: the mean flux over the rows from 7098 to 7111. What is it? 12.54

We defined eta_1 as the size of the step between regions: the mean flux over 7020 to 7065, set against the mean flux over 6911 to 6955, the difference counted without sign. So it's 0.7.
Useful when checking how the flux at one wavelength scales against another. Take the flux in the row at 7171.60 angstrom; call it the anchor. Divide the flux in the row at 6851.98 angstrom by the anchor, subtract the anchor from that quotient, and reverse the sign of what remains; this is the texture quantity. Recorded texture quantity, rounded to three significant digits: 11.4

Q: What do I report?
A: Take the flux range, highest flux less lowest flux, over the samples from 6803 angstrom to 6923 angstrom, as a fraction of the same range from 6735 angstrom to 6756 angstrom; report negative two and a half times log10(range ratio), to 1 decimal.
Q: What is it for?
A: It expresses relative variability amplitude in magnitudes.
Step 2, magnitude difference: -0.6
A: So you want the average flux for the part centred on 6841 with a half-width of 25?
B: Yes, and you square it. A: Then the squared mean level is 150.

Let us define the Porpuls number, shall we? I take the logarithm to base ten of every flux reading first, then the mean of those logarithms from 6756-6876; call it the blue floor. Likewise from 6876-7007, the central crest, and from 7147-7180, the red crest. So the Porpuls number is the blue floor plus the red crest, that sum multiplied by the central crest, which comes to 2.40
